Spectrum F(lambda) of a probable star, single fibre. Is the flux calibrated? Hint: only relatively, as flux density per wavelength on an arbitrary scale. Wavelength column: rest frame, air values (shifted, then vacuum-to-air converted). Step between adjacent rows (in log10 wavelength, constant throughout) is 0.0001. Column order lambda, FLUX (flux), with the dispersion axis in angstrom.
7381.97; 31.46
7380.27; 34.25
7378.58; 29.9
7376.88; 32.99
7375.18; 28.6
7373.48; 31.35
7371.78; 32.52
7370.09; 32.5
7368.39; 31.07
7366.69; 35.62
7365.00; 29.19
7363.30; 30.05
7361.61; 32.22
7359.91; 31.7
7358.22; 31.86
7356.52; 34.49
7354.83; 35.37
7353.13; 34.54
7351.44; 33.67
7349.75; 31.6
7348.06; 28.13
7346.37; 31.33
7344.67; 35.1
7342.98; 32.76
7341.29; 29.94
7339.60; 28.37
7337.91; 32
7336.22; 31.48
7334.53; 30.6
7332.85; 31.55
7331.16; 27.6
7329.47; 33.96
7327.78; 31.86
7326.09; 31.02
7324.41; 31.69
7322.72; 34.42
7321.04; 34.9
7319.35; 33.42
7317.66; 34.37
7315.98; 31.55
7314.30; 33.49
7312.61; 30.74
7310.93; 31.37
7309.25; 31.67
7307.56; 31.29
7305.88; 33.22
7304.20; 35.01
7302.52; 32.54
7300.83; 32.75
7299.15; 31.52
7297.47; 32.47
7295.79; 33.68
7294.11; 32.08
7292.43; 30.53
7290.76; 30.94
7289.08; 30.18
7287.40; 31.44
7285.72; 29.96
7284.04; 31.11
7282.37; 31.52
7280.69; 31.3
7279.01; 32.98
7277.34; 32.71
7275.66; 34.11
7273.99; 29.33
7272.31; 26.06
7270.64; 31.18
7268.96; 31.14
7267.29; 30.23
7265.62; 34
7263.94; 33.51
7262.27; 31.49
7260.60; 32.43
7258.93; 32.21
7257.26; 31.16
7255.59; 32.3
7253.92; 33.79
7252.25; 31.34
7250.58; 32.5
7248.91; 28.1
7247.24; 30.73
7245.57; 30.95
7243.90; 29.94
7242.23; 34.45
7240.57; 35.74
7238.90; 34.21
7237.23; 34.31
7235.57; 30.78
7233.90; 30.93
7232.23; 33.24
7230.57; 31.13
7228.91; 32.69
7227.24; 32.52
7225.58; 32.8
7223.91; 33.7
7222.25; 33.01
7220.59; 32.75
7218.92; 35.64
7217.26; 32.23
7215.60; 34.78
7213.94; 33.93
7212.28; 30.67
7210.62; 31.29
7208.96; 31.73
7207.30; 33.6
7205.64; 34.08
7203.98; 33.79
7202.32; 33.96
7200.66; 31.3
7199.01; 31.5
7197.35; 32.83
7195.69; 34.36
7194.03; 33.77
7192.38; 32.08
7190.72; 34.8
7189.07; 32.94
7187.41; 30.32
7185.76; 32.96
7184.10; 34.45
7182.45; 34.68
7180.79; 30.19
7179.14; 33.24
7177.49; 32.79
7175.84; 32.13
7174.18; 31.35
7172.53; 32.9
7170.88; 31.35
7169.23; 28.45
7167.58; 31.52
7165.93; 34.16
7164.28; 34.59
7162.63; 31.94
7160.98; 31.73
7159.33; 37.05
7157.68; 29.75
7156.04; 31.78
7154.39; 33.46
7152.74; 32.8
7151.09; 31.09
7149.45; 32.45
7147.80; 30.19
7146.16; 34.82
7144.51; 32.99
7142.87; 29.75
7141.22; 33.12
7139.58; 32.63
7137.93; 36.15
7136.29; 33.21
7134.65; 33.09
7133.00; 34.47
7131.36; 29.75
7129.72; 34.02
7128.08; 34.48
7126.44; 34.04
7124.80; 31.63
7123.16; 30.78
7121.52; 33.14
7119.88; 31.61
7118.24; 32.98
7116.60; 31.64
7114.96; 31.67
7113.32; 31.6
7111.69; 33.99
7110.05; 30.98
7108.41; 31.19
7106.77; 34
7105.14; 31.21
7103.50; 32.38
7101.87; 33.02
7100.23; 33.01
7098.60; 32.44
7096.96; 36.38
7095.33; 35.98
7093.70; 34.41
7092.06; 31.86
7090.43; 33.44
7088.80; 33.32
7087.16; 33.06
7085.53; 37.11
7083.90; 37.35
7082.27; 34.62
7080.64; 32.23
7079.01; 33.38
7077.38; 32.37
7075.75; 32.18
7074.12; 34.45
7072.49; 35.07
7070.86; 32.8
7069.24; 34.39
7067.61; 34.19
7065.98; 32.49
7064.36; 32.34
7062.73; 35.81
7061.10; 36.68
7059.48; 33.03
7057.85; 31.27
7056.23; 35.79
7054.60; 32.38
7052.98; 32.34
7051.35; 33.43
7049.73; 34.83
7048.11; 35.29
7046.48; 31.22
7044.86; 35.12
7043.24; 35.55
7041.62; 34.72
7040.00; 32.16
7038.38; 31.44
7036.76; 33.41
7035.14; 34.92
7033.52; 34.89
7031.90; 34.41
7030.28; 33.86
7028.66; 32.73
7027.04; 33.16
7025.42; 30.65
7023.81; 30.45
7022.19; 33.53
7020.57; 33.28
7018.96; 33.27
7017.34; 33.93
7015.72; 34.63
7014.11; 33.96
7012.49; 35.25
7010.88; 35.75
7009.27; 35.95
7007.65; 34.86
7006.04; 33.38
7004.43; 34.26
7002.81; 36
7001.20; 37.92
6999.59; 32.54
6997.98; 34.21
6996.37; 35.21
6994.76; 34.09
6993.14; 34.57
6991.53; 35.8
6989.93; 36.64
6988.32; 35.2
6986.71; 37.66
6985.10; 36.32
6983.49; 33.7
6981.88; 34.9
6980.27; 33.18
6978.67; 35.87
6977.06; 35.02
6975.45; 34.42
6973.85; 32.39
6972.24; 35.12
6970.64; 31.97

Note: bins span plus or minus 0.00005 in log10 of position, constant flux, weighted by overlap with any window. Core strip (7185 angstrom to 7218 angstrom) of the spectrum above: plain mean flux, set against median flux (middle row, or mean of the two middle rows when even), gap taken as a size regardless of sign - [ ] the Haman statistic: 0.1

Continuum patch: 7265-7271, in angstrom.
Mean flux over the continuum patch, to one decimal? 31.6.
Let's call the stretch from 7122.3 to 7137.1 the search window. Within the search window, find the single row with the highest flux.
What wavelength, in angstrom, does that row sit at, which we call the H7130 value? 7128.08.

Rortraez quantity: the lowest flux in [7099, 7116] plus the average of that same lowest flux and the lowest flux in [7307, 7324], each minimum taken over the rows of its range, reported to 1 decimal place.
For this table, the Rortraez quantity 61.8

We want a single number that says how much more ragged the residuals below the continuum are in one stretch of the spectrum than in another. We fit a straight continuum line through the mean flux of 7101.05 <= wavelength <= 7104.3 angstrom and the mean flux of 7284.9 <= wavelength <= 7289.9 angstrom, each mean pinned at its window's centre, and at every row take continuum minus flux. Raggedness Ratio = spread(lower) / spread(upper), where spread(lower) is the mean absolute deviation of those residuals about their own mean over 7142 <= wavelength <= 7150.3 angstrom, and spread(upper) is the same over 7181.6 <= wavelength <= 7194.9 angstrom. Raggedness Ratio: 1.4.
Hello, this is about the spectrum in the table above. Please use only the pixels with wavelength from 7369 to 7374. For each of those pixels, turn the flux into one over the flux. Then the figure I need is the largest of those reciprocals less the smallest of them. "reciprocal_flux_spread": 0.0011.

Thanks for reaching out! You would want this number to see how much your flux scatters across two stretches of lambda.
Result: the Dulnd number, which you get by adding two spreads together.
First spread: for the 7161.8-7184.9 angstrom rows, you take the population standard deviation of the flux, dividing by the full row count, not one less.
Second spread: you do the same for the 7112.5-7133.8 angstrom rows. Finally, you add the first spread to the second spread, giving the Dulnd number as 3.19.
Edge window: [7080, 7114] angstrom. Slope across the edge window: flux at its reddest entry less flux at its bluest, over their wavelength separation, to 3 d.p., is -0.019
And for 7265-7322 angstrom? 0.016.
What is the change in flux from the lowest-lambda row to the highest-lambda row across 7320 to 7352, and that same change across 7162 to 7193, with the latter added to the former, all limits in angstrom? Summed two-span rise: -1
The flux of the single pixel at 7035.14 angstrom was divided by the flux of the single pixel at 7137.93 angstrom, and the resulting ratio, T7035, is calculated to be 0.97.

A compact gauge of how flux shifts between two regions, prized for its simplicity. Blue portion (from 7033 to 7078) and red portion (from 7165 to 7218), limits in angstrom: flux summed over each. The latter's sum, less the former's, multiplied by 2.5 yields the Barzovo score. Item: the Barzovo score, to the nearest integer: 249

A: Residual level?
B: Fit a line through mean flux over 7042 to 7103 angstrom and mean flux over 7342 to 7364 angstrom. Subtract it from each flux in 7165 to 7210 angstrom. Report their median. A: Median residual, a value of -0.46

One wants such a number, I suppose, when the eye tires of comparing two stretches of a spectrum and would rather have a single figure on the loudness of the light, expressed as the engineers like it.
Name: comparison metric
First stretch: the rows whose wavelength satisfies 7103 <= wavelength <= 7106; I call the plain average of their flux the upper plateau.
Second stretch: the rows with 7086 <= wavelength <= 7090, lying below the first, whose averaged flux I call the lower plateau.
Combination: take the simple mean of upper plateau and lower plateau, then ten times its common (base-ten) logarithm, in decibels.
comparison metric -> 15.1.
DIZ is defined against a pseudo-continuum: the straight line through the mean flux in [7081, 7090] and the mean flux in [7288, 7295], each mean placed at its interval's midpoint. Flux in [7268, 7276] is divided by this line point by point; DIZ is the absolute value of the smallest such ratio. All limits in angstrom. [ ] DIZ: 0.83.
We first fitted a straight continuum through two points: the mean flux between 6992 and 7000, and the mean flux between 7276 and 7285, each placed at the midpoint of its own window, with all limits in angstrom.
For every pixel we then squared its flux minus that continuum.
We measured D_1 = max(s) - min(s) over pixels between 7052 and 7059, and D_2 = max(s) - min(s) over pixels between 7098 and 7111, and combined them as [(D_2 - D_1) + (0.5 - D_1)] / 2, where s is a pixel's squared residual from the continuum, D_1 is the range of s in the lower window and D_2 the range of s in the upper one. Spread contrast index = -1.2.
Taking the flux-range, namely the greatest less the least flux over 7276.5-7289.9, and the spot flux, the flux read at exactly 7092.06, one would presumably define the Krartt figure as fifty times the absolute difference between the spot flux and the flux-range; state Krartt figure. 1442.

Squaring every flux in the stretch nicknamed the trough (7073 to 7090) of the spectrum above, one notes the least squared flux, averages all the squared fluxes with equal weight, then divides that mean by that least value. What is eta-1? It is 1.12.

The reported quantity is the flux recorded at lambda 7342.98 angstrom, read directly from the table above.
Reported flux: 32.76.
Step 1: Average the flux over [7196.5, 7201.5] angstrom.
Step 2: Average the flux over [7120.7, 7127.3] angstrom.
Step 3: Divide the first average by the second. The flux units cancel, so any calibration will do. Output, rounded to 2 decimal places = 0.98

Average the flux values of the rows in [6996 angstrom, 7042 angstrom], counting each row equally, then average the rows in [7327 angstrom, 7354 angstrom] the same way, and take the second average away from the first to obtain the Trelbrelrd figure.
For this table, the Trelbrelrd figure 2.4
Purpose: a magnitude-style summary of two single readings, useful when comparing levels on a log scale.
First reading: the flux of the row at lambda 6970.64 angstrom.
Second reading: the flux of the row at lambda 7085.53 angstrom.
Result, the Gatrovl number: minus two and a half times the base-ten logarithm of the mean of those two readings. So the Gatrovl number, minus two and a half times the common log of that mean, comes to -3.85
